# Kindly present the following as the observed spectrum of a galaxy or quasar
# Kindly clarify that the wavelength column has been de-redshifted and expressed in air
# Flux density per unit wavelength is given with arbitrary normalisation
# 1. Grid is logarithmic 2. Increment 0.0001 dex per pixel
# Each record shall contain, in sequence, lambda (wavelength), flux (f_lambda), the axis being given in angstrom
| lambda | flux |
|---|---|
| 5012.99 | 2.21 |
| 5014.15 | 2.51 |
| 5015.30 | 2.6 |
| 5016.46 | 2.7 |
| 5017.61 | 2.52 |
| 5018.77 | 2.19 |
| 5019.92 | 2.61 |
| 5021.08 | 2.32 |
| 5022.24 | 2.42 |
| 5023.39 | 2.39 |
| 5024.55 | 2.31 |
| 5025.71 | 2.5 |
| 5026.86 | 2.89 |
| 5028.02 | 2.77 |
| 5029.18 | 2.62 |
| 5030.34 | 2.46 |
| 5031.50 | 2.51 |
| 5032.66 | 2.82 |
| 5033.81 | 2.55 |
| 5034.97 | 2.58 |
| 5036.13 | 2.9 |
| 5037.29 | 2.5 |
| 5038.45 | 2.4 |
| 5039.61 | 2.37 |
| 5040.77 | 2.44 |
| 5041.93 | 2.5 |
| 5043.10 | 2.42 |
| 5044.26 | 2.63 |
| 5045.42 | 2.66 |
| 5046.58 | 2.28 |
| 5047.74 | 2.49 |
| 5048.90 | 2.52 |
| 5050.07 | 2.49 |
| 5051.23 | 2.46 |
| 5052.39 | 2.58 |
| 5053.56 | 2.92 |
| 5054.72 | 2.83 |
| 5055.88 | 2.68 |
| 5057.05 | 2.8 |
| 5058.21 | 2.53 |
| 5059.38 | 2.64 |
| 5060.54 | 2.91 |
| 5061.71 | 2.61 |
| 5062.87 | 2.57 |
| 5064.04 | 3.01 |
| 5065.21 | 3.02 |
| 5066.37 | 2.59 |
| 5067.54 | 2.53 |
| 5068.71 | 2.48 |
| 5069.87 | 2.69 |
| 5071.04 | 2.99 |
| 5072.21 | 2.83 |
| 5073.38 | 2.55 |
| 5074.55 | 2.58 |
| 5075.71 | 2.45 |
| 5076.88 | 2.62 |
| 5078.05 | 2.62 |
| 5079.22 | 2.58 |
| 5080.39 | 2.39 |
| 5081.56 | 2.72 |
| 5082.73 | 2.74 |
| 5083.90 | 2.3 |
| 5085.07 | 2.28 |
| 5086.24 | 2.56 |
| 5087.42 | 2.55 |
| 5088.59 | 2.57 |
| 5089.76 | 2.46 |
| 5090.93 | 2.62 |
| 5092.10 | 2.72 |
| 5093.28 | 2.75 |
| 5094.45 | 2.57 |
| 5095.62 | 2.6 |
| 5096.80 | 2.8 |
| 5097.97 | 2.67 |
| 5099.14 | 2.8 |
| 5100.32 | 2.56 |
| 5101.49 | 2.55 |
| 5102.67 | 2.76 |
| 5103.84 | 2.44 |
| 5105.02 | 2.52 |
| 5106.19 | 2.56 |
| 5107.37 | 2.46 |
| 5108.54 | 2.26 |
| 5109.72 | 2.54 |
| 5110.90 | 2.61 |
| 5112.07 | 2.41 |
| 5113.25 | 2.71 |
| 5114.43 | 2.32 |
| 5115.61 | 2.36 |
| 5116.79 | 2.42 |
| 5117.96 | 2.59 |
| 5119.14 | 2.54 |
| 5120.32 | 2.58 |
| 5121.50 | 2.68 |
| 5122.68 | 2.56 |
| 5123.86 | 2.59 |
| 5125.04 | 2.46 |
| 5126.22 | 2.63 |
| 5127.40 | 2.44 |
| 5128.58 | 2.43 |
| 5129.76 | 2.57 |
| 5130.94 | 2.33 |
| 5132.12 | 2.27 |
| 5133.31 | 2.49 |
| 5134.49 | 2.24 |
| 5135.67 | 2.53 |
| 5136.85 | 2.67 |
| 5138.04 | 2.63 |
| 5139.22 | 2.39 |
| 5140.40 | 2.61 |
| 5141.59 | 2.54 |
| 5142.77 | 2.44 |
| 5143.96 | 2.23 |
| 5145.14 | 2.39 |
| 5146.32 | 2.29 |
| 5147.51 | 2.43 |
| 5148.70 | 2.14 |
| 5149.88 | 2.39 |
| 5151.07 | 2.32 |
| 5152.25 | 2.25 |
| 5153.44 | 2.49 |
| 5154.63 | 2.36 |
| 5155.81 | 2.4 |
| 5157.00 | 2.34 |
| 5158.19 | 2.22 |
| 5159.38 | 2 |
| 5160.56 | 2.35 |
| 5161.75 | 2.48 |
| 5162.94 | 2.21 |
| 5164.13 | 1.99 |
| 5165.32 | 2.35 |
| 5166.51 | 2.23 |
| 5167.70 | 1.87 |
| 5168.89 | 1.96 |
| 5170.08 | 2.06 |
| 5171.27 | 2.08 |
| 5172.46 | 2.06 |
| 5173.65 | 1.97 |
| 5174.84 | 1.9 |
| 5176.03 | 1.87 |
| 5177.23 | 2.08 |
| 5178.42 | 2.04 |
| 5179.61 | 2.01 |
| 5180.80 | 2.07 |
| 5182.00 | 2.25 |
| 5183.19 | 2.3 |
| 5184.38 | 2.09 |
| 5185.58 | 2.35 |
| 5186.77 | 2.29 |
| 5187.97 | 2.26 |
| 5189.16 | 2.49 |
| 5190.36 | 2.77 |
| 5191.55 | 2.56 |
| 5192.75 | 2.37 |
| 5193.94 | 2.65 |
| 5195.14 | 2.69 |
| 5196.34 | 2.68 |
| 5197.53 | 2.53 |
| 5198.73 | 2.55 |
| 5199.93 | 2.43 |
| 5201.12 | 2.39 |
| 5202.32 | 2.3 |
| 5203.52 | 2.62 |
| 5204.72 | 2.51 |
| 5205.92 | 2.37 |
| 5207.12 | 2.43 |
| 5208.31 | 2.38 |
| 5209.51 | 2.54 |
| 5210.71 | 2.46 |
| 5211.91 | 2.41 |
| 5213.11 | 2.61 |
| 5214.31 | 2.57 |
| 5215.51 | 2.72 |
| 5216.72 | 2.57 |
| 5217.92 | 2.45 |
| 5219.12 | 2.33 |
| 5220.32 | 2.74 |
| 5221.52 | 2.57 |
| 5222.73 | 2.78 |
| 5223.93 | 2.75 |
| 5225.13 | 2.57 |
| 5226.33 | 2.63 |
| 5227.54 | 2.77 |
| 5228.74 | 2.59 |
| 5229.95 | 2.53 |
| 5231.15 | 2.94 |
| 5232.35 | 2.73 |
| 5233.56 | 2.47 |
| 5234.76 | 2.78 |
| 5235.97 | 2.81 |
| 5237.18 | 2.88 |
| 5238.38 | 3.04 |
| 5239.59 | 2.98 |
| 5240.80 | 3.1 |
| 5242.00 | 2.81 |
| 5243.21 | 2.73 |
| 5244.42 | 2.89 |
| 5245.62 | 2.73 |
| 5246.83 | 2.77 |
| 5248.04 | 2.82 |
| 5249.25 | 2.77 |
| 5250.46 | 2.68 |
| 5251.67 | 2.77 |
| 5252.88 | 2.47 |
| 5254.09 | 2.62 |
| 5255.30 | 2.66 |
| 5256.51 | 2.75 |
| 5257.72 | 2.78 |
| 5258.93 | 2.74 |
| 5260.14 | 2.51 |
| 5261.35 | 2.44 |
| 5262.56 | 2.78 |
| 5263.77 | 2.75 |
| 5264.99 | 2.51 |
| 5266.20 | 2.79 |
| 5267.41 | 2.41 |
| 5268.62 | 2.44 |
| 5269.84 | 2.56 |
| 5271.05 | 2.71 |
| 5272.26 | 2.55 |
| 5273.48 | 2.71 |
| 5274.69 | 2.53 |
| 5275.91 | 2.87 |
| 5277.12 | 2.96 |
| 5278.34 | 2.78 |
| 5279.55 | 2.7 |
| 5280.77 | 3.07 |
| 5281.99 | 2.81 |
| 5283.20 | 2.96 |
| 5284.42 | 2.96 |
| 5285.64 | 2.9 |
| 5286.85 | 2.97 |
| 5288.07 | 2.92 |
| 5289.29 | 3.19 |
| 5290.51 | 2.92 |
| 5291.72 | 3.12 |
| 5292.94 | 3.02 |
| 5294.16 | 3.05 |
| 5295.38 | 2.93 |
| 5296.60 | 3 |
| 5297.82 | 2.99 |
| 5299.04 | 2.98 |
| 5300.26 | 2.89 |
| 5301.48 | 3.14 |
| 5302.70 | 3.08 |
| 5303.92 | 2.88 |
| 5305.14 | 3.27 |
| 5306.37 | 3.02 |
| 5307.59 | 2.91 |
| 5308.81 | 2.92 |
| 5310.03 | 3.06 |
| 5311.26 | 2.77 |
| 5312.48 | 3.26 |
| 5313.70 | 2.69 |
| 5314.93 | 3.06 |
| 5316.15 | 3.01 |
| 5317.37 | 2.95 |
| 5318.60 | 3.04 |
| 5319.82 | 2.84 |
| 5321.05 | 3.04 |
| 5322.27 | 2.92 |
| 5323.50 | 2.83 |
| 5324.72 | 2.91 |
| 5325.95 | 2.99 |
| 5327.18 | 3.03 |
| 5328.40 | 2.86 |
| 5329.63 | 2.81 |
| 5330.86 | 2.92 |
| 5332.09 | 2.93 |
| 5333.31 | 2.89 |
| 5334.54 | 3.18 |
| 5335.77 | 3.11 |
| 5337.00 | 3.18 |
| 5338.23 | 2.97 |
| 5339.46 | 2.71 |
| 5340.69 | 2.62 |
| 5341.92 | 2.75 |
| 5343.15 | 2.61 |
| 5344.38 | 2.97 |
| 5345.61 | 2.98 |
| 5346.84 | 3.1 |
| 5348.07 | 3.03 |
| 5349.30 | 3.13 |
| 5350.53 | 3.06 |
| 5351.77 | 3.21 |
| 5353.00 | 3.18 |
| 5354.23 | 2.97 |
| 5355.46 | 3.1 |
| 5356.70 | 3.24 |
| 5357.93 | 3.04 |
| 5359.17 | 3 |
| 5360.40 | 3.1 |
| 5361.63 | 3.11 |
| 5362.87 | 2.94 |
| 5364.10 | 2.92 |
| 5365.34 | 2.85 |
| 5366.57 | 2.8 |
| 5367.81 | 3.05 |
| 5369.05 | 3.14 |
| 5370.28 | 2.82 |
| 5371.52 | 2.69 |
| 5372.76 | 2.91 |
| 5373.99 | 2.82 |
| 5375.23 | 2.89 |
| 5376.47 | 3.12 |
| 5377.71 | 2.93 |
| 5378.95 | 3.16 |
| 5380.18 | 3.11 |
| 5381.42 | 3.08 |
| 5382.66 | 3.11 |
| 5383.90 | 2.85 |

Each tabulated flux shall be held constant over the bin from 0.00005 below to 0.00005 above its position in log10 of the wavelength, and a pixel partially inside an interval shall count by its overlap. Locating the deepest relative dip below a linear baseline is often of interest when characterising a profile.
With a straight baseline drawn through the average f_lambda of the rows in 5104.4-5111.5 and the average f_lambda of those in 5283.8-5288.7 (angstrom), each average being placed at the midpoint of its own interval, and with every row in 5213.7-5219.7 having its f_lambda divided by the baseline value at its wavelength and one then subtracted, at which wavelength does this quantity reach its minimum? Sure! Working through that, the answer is 5219.12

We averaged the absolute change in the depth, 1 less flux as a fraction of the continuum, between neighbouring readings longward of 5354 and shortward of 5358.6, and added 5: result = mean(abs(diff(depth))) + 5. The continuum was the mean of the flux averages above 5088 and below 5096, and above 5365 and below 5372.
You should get 5.06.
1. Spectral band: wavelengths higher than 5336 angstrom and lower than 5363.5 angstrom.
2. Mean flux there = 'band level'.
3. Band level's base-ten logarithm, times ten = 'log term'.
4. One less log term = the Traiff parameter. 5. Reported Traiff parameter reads -3.77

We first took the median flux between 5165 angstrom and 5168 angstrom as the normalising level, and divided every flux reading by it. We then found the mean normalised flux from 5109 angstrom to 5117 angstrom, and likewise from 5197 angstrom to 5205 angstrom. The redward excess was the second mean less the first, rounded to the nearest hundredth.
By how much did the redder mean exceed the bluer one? 0.00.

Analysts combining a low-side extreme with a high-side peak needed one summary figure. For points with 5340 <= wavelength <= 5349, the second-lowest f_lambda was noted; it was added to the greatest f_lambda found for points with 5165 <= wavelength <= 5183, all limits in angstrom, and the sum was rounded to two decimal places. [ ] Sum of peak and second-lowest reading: 4.97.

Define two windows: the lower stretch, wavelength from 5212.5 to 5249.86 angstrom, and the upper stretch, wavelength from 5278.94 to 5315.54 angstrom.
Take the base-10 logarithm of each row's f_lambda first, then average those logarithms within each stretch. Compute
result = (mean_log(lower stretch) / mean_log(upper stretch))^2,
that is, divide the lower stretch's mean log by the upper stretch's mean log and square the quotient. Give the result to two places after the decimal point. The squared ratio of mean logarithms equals 0.84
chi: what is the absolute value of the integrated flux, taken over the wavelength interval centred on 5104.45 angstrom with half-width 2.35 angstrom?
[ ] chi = 12.1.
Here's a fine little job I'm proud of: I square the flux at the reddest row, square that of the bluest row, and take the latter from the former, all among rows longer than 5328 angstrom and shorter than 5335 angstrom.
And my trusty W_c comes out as 1.93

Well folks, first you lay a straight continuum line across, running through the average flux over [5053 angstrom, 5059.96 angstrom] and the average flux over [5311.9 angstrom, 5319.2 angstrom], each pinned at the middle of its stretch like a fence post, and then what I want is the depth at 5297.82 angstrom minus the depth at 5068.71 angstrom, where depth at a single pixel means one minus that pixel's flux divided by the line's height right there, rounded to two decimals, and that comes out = -0.10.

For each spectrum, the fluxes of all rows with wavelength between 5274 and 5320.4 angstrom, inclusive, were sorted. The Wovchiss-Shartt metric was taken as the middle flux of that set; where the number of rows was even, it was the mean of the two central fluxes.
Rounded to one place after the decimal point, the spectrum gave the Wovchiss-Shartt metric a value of 3.0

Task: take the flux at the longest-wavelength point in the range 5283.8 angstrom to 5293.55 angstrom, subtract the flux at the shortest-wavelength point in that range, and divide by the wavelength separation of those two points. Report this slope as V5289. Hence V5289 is 0.007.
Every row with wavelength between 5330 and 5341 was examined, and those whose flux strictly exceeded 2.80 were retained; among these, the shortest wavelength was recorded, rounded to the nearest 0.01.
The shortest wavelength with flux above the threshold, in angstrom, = 5330.86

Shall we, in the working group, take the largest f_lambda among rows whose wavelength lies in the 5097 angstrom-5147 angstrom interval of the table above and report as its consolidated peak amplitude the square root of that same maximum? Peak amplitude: 1.67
